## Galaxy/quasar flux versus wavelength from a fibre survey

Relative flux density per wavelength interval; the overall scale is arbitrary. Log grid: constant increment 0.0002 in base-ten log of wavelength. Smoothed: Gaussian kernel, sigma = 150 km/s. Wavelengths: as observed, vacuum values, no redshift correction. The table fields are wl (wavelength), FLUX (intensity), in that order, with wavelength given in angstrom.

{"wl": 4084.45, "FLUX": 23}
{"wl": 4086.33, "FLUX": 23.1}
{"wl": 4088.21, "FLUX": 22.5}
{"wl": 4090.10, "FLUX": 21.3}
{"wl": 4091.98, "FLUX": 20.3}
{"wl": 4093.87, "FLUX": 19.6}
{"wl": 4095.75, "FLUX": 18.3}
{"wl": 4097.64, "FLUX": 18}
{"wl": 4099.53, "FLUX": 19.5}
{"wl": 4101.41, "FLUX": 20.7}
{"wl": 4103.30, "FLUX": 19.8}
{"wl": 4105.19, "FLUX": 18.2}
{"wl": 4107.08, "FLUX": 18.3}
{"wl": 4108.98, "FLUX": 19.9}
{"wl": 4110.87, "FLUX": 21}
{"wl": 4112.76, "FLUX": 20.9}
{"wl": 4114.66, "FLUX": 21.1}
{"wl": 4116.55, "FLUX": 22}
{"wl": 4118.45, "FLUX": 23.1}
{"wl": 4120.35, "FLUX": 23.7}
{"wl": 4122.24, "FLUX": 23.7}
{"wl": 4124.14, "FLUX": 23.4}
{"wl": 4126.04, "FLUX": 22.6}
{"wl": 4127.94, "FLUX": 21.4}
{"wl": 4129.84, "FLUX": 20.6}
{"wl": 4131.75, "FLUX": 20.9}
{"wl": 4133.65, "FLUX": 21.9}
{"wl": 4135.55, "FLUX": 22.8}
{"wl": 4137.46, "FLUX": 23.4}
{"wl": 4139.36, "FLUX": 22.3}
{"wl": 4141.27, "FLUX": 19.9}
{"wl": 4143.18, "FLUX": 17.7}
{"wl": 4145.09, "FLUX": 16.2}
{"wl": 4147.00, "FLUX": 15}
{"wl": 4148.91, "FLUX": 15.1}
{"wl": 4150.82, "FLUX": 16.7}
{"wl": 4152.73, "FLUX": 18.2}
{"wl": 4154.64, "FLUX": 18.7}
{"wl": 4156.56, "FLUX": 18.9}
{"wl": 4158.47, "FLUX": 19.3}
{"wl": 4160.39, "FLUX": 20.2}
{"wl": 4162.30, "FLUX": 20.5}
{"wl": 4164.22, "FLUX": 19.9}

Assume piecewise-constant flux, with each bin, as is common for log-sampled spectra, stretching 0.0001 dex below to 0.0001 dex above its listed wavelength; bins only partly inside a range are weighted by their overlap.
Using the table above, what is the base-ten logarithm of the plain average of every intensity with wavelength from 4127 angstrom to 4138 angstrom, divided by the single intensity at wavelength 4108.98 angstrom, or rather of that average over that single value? 0.04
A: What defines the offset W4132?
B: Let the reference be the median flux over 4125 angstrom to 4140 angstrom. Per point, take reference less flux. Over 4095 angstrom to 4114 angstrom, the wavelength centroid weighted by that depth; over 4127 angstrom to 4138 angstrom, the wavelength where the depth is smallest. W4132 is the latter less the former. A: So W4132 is 34.6 angstrom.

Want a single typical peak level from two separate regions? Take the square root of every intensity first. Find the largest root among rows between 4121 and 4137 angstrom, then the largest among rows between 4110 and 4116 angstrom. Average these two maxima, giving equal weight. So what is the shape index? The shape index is 4.73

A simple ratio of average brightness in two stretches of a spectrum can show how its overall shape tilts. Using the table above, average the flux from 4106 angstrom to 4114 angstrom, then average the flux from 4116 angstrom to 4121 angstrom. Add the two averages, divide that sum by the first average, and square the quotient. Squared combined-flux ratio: 4.6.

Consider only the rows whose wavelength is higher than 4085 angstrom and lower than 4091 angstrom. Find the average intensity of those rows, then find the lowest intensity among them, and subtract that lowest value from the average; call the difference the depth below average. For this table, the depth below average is 1.0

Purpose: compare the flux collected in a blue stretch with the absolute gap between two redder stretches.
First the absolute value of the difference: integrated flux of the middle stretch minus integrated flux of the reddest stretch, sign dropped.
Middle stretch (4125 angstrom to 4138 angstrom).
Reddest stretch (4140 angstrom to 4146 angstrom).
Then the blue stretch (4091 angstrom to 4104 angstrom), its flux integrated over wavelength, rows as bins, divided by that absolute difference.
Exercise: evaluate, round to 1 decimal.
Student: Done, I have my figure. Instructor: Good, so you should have 1.4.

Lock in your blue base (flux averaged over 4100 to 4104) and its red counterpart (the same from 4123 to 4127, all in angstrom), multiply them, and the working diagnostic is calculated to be 466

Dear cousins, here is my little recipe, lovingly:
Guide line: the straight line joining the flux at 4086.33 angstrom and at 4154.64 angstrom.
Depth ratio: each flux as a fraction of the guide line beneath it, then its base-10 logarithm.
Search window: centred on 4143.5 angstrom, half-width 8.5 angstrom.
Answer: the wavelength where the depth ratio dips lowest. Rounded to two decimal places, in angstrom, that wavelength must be 4147.00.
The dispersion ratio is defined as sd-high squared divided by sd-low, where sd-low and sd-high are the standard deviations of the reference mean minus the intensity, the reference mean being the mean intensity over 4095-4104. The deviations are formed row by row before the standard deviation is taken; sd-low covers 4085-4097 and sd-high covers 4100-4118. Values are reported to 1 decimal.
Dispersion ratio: 0.9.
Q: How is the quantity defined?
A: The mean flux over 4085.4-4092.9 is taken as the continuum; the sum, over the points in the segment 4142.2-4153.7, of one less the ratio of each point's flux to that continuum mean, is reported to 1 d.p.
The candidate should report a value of 1.5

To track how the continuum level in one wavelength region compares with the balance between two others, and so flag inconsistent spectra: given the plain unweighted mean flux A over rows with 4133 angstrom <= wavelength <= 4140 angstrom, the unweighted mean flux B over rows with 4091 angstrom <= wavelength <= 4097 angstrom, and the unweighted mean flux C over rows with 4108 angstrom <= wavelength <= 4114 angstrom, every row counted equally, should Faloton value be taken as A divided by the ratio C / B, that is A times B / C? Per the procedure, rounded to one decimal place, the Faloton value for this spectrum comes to 21.3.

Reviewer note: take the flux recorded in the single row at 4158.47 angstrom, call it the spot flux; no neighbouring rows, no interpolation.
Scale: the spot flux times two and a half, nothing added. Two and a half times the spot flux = 48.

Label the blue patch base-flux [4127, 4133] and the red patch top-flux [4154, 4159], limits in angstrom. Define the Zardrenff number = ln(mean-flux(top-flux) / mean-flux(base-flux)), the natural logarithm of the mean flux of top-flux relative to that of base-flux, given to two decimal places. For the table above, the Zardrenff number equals -0.10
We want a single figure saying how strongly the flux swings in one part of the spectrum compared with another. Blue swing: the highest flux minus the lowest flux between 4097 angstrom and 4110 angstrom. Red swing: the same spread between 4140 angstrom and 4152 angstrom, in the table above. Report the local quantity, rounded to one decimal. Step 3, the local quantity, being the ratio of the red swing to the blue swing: 1.8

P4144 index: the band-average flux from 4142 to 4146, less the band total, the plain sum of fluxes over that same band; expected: -17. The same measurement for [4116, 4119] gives -23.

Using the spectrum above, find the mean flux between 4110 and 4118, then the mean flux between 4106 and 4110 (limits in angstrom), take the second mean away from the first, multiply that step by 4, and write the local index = 9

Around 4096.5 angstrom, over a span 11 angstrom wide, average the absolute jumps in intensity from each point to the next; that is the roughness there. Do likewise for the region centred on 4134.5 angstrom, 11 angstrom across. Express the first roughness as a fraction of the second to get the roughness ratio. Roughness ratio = 1.3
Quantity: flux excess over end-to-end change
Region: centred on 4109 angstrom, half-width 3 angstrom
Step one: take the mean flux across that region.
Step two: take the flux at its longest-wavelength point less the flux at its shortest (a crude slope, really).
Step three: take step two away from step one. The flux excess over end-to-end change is 17.0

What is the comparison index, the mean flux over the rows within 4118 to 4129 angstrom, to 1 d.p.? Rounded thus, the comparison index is 23.0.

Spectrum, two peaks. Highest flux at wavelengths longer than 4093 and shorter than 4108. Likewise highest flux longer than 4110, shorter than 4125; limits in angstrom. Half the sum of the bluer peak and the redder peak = 22.2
